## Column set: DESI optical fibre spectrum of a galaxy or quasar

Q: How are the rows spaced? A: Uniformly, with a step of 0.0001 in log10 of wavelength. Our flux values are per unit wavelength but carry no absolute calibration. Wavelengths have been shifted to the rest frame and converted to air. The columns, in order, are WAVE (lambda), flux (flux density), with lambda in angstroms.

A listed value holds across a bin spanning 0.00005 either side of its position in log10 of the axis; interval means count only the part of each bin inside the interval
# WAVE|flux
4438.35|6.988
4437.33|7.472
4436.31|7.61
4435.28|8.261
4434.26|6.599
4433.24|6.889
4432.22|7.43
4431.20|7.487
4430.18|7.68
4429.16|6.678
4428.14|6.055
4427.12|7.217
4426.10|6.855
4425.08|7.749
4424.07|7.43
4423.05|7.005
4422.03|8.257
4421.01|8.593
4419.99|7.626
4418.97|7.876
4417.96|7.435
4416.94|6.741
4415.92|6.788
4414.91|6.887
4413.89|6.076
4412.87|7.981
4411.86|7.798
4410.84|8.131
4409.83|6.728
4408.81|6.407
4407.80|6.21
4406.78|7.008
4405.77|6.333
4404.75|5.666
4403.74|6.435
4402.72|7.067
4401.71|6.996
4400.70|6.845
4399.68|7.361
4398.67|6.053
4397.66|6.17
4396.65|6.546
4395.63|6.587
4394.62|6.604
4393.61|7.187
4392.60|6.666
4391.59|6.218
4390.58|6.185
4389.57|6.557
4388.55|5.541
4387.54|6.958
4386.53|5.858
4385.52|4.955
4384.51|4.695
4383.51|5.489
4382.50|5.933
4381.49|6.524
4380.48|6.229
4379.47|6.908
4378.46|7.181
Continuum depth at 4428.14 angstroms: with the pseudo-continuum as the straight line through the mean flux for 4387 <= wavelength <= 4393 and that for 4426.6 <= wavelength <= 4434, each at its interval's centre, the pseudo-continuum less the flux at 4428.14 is 1.0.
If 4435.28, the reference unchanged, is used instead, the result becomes -1.1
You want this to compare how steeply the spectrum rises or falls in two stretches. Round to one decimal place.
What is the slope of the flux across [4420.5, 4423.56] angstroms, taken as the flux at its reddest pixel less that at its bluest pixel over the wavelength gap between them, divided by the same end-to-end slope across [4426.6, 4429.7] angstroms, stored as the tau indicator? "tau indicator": 2.9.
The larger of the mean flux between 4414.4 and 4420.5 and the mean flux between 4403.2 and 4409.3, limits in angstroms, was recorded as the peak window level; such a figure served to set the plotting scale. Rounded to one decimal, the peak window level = 7.2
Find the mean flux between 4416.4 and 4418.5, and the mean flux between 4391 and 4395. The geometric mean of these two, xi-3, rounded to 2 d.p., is 6.88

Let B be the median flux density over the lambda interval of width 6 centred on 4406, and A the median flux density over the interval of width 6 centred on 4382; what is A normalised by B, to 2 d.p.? 0.95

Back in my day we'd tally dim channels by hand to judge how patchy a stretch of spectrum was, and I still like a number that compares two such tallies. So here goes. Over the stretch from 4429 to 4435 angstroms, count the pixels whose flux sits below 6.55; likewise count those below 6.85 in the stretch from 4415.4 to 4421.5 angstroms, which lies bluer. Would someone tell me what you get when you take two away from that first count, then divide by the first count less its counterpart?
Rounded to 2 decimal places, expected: 1.00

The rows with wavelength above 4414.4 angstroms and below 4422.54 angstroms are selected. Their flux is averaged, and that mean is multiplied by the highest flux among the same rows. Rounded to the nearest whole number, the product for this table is 65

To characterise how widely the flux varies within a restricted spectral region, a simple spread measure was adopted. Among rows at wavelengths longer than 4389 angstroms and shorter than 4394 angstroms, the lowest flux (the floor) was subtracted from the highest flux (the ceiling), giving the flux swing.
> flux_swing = 1.00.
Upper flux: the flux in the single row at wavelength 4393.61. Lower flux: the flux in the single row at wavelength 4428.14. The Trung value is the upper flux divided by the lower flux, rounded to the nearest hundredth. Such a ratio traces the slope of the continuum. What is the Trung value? 1.19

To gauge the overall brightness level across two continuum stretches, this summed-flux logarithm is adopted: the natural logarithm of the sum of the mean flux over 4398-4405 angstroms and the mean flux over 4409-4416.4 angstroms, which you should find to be 2.627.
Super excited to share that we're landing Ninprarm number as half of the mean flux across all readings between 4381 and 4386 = 2.76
